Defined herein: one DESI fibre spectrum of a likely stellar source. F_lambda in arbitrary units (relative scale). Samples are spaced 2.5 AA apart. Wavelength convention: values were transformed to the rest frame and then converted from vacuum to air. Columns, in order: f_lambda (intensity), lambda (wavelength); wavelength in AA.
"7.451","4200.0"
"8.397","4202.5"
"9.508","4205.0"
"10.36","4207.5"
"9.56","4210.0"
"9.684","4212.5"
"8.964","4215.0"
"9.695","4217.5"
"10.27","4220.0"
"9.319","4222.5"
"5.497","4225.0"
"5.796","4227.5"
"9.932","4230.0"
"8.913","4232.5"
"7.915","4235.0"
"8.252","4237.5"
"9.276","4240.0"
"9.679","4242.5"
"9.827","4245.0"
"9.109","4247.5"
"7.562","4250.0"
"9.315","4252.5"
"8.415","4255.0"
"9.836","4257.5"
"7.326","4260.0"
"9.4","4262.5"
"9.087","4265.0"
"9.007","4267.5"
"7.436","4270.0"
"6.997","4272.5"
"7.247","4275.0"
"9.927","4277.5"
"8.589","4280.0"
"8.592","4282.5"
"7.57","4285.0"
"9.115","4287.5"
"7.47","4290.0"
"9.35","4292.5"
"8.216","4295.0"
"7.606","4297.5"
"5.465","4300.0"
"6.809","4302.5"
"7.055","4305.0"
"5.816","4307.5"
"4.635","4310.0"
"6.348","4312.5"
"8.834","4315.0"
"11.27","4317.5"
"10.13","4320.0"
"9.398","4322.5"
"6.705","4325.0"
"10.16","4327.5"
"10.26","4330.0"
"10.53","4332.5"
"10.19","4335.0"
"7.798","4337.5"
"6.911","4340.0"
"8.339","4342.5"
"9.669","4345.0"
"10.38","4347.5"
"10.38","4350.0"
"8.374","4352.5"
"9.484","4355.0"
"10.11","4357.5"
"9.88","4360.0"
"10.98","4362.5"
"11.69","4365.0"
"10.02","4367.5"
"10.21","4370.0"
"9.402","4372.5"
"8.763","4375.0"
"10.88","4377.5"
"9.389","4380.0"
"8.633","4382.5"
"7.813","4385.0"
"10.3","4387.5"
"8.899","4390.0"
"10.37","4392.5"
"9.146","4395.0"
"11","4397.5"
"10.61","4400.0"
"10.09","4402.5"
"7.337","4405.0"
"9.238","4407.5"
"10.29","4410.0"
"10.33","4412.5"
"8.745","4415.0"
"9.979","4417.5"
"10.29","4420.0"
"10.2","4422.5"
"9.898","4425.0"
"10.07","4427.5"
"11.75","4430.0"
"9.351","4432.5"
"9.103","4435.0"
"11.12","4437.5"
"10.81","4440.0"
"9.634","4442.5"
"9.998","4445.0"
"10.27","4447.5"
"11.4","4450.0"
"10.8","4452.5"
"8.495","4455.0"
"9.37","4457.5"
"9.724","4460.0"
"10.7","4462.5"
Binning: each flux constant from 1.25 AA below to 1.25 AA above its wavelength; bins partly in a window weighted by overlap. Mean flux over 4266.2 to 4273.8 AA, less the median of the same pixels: 0.38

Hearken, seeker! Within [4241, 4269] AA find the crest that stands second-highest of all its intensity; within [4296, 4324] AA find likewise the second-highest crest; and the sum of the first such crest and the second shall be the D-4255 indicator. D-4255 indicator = 20.0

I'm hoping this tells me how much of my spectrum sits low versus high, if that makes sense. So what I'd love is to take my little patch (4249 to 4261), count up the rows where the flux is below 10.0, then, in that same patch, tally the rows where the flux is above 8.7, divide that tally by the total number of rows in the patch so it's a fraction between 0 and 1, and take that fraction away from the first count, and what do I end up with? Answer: 4.6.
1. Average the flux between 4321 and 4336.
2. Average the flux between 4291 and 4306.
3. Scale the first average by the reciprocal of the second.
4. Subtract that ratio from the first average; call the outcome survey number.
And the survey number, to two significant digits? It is 8.3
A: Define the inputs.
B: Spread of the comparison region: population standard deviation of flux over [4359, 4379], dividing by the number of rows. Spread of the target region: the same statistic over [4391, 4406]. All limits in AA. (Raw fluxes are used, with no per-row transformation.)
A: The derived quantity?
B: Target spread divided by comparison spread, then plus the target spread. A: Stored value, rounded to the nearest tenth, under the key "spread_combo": 2.6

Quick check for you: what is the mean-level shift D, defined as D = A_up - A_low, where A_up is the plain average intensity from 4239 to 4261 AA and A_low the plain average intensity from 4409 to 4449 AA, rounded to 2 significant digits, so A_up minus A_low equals -1.2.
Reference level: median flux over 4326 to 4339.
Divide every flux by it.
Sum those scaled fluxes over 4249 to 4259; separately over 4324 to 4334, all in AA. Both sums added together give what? 7.1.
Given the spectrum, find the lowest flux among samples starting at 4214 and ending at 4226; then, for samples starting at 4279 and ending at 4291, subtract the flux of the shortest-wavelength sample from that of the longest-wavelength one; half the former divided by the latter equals -2.5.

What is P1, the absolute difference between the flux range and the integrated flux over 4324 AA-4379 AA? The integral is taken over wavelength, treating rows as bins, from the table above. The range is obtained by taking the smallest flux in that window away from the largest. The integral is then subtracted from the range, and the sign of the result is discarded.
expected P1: 523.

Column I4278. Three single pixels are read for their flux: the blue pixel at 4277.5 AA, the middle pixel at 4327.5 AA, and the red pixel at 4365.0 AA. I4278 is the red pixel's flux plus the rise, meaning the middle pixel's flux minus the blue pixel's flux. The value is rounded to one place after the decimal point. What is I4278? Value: 11.9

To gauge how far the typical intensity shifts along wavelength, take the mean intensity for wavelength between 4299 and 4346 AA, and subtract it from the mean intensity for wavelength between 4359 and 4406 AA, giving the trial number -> 1.5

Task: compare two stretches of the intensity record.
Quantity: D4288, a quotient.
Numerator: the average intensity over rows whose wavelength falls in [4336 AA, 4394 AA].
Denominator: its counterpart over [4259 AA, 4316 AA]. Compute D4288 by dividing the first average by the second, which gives 1.23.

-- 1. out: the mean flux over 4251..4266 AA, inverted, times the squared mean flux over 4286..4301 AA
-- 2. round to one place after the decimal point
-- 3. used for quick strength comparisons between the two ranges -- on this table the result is 7.0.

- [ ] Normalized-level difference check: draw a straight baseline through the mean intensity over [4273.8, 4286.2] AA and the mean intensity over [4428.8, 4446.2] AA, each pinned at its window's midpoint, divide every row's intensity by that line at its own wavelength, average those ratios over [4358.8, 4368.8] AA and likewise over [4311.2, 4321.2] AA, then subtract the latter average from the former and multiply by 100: 10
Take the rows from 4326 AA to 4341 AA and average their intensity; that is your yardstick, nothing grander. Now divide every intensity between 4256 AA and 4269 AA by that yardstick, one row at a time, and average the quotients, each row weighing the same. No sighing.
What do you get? 0.96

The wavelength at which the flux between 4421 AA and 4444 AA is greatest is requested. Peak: 4430.0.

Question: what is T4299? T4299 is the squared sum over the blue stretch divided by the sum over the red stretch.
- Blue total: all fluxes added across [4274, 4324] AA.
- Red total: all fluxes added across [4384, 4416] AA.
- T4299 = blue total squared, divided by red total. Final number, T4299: 205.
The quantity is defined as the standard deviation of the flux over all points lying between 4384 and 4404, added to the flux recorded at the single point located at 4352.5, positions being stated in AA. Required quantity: 9.4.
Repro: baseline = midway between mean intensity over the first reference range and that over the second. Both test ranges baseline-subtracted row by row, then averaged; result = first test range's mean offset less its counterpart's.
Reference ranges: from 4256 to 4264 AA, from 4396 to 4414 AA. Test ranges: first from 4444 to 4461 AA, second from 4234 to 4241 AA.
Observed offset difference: 1.5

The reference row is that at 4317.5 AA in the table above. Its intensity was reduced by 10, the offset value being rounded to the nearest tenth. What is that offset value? 1.3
